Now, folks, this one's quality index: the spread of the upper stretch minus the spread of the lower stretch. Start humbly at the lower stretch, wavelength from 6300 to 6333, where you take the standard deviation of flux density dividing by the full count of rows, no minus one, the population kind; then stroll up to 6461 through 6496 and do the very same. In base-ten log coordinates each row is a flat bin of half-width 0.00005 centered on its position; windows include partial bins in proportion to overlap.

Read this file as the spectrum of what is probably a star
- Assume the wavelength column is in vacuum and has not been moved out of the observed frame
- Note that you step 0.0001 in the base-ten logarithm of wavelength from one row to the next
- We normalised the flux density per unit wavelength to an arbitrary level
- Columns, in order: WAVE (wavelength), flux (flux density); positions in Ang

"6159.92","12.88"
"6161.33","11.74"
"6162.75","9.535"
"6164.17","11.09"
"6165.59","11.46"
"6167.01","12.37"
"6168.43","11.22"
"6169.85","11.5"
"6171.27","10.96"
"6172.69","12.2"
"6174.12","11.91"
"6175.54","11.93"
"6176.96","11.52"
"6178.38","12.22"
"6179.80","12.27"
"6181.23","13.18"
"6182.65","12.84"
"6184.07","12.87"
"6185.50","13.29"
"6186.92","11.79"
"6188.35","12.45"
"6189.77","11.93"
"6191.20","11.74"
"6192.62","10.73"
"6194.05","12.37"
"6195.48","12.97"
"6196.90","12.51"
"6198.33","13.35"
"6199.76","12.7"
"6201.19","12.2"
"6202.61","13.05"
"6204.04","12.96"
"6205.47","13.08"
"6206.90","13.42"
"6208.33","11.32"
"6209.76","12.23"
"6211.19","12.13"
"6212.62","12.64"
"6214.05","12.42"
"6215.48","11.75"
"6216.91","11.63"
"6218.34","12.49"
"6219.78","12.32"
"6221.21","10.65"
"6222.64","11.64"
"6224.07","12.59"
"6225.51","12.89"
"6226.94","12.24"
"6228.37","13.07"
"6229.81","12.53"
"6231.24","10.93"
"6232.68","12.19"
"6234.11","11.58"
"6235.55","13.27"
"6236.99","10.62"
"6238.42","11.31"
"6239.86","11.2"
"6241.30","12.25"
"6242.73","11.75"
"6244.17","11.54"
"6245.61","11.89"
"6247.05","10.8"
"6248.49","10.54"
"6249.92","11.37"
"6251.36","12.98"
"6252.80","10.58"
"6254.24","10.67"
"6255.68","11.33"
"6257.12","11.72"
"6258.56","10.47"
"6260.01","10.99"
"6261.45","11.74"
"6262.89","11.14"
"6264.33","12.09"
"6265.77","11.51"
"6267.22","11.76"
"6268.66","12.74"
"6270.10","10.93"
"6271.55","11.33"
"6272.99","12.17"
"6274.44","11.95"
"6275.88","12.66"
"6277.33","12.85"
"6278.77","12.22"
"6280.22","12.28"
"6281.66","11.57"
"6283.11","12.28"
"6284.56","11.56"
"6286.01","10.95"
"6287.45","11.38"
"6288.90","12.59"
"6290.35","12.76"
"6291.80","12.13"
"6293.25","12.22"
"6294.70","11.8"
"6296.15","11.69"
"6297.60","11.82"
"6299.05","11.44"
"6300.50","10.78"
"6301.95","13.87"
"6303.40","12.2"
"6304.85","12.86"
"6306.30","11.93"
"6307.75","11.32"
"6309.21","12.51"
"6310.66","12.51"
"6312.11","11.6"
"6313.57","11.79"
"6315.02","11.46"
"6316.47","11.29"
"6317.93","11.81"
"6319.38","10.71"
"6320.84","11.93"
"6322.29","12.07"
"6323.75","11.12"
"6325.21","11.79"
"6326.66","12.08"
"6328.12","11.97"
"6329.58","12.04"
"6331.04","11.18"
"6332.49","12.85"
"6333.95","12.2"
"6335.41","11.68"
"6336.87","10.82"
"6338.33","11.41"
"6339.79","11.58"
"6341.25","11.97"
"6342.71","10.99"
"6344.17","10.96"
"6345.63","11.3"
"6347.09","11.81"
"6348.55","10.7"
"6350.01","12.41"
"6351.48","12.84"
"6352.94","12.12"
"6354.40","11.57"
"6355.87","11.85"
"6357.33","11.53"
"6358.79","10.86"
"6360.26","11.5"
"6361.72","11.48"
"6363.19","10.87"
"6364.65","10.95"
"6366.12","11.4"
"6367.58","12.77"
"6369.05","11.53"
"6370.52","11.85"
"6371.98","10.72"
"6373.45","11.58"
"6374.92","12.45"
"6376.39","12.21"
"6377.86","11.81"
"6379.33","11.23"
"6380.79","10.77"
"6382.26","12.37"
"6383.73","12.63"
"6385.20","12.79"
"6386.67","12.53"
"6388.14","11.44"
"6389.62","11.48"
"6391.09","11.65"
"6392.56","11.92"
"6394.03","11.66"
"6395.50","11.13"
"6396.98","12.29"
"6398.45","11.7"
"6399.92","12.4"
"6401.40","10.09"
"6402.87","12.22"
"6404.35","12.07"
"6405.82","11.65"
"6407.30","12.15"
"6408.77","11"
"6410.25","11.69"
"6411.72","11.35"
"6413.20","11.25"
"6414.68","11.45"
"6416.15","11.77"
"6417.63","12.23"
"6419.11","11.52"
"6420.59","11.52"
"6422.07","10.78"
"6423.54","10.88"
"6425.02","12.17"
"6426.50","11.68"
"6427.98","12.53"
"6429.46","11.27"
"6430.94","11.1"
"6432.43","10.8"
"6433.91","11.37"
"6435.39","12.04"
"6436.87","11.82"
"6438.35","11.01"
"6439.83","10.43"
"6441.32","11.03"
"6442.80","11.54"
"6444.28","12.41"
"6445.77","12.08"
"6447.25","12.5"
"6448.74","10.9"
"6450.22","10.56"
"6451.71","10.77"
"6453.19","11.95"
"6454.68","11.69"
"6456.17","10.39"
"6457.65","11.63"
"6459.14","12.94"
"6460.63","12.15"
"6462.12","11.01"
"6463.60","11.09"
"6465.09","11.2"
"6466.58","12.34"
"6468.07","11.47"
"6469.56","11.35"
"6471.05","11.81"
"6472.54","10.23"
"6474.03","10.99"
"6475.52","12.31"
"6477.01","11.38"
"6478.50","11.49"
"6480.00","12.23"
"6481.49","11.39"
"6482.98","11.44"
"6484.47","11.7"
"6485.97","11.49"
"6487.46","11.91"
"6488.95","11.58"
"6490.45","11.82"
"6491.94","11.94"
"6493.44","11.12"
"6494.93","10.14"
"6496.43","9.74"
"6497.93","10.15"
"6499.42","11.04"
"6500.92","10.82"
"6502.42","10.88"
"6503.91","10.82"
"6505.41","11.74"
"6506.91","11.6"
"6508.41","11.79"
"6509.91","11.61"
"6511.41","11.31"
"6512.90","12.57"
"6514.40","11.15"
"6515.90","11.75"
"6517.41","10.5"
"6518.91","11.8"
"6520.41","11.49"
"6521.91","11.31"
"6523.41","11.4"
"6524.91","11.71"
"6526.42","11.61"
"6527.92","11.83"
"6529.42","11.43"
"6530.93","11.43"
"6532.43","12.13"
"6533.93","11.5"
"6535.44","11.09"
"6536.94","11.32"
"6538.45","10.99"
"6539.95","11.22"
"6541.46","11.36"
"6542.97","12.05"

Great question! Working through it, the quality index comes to -0.16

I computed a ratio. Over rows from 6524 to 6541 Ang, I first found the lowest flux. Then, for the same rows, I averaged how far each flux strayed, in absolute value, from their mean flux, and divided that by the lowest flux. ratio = 0.023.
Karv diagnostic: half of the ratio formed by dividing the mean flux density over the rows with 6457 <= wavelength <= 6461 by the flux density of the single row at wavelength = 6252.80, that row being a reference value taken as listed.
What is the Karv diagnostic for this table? 0.58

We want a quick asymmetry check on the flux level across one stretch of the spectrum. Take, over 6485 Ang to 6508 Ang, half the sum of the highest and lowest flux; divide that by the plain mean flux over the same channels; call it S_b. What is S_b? 0.97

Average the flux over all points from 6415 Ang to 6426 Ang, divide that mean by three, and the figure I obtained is 3.85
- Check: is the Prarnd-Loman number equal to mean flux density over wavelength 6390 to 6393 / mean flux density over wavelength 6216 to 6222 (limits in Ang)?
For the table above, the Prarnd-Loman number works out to 1.00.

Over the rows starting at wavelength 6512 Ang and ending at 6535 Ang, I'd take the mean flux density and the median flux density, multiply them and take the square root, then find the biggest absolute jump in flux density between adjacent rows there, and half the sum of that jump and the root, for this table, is 6.48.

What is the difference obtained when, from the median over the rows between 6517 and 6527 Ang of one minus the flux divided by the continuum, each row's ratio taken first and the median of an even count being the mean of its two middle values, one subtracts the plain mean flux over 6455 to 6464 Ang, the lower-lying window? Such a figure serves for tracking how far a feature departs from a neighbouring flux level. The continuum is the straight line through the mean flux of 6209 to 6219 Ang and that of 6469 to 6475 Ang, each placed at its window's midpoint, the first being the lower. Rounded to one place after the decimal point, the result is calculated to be -11.6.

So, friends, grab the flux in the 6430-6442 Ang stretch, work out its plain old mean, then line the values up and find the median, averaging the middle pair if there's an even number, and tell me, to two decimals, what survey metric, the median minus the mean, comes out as -0.13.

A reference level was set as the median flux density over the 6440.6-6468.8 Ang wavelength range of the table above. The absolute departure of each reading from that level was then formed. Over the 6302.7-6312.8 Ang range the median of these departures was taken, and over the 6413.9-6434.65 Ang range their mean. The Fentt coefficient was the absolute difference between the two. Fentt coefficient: 0.24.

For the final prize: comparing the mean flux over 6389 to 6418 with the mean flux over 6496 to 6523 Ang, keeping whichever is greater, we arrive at 11.7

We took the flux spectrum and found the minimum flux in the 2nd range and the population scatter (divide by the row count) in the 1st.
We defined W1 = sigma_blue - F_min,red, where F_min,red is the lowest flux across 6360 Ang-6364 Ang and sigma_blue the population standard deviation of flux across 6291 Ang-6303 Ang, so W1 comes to -10.0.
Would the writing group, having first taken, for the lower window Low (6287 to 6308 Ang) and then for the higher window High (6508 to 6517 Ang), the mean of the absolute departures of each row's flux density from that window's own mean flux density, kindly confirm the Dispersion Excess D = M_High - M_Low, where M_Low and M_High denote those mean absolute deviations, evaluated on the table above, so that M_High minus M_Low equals -0.2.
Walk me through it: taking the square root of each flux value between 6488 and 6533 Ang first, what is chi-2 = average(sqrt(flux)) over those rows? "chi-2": 3.366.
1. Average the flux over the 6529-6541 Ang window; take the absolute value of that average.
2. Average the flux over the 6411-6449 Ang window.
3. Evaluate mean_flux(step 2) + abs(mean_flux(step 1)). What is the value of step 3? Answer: 22.9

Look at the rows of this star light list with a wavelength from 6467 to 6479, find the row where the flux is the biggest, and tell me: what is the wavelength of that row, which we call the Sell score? 6475.52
